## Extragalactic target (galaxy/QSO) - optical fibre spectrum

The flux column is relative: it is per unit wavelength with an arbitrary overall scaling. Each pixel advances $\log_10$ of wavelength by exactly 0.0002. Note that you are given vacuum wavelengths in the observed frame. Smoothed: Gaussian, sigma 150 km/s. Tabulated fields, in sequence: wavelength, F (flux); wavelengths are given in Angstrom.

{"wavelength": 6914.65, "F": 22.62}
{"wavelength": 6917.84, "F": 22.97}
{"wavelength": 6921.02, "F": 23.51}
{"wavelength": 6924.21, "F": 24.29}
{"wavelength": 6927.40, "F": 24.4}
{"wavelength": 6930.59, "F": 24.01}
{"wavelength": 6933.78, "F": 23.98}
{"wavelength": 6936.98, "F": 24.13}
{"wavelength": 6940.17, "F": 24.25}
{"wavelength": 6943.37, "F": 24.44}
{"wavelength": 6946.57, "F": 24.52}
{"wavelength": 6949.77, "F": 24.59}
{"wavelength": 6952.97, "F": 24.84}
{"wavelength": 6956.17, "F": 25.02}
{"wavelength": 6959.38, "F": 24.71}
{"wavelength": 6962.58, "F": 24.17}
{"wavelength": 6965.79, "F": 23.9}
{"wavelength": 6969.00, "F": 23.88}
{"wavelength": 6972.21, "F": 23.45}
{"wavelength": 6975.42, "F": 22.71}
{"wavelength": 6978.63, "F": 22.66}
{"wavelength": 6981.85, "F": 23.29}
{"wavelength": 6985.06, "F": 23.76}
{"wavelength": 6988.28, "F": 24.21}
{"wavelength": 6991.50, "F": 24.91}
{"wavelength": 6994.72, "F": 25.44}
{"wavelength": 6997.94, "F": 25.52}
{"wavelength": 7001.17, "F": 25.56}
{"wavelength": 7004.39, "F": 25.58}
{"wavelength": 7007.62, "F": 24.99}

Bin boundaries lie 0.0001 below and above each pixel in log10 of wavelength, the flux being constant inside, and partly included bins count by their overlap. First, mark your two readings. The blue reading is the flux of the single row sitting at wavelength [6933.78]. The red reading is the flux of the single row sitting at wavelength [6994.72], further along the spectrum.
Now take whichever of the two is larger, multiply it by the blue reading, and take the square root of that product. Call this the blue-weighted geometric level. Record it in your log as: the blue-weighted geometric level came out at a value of 24.7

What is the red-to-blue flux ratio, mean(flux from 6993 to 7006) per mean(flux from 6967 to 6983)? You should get 1.10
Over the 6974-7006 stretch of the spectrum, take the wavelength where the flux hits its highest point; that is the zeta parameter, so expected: 7004.39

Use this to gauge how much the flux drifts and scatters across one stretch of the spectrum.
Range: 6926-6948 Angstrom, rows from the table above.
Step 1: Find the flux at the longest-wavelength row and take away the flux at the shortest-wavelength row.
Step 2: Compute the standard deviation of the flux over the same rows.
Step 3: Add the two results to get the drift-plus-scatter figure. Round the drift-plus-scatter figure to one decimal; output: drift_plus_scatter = 0.3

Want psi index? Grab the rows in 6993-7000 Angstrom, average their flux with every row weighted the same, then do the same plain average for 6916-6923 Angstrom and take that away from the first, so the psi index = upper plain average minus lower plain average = 2.2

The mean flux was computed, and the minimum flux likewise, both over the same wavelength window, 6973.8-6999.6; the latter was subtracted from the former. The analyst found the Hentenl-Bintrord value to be 1.4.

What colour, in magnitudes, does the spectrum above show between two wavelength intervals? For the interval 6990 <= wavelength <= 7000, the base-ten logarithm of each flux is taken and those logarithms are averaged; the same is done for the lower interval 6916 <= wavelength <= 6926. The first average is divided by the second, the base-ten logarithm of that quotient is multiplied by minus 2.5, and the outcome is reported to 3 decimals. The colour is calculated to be -0.024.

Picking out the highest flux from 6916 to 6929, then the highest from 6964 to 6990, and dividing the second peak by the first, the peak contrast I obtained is 0.99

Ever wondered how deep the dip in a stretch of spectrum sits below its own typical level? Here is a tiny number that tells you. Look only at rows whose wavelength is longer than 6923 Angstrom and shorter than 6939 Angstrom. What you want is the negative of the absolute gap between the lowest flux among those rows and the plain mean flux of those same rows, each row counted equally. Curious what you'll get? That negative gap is -0.18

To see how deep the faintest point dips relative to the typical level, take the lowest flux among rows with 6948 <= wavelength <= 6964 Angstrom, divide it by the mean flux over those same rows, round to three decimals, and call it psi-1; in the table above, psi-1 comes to 0.980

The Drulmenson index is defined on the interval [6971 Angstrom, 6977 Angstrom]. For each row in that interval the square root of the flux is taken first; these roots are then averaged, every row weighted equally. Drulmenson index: 4.80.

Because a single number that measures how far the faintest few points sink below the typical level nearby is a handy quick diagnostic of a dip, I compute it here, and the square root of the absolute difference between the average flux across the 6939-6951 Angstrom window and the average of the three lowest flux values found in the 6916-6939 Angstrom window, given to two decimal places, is 0.98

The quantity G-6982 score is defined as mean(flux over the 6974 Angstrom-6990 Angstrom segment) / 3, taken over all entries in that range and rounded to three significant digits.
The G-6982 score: 7.78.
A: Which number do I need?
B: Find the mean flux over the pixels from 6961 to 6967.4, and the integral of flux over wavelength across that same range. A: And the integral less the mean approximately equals 130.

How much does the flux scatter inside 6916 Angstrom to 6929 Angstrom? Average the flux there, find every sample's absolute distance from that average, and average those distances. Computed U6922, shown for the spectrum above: 0.6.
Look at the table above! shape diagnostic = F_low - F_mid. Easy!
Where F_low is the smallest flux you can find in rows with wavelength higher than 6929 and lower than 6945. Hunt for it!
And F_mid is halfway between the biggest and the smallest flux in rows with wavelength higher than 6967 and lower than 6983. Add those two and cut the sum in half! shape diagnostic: 0.7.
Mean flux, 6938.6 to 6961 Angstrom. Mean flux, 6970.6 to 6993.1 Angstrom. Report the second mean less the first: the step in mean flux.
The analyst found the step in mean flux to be -1.05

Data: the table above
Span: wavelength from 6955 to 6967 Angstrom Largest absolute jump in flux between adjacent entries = 0.5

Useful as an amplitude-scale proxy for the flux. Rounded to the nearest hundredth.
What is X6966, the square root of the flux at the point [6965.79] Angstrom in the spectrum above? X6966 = 4.89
